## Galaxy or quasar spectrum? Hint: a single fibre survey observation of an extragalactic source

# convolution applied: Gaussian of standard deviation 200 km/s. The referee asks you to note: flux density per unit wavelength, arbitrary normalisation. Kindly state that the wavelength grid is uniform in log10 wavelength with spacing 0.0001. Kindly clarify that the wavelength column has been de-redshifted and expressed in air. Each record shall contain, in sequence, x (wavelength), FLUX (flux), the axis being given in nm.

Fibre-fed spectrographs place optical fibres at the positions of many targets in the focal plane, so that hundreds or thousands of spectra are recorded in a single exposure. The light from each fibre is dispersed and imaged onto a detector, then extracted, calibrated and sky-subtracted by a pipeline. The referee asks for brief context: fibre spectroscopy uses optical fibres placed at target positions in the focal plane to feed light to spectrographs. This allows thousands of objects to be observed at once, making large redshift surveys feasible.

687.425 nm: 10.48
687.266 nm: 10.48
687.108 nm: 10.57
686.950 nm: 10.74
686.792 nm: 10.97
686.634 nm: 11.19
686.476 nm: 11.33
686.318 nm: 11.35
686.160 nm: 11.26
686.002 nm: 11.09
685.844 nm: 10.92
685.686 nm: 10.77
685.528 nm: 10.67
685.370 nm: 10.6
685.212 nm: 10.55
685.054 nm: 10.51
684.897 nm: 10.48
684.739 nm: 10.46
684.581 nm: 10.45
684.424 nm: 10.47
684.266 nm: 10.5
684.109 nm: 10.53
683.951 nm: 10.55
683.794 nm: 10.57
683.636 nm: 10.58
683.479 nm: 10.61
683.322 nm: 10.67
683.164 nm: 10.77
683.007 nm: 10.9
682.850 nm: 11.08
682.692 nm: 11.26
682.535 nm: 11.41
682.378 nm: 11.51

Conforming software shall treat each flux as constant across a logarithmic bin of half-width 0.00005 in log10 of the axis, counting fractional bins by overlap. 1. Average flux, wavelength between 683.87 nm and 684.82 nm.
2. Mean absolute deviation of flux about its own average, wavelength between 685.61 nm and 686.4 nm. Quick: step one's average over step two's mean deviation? 56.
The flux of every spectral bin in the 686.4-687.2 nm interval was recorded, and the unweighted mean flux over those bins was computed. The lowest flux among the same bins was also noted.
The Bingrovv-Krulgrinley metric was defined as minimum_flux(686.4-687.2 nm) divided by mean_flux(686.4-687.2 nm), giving 0.964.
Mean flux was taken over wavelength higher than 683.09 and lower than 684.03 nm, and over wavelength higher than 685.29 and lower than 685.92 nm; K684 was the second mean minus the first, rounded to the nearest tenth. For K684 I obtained 0.1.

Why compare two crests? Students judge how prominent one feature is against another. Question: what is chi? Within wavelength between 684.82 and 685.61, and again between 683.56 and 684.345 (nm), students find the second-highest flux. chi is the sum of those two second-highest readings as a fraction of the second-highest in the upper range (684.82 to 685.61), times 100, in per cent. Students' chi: 200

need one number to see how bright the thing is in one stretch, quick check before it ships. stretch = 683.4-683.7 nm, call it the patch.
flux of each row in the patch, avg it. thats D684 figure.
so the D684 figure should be 10.6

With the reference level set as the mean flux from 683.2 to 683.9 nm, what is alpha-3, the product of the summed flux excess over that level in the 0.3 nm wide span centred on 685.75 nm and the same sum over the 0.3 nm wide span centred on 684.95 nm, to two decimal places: -0.11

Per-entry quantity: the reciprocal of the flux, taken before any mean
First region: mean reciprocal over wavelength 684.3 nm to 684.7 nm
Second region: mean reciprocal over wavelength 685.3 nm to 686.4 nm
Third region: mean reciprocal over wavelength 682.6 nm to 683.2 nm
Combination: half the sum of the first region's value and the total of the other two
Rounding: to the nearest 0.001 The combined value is 0.139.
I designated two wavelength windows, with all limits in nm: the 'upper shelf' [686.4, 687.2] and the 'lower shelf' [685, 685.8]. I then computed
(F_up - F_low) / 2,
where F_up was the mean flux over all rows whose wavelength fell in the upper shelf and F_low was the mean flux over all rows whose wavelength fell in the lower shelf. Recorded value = 0.17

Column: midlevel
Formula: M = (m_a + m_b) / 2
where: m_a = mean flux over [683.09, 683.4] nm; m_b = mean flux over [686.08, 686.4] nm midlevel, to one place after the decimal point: 11.0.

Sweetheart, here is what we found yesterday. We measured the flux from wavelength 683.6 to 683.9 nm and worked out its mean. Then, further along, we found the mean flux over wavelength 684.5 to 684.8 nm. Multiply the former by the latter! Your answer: 111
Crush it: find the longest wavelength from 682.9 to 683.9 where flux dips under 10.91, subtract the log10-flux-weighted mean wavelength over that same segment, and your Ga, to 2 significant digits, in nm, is 0.39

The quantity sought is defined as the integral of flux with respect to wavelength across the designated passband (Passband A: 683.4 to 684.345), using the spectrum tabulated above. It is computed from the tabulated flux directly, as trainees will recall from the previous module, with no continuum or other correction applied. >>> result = 10.0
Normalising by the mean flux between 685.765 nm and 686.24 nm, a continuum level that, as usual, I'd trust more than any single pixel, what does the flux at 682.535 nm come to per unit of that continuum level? 1.03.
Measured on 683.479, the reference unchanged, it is 0.96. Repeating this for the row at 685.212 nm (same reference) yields 0.95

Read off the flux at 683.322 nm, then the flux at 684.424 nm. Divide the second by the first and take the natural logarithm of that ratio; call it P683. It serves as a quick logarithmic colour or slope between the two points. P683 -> -0.019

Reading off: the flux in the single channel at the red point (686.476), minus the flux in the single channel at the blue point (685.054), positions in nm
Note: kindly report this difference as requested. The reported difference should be 0.82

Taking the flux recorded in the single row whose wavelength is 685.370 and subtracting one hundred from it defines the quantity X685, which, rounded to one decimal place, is -89.4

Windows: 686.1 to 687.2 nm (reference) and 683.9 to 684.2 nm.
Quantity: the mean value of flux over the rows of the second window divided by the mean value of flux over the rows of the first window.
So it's 0.95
